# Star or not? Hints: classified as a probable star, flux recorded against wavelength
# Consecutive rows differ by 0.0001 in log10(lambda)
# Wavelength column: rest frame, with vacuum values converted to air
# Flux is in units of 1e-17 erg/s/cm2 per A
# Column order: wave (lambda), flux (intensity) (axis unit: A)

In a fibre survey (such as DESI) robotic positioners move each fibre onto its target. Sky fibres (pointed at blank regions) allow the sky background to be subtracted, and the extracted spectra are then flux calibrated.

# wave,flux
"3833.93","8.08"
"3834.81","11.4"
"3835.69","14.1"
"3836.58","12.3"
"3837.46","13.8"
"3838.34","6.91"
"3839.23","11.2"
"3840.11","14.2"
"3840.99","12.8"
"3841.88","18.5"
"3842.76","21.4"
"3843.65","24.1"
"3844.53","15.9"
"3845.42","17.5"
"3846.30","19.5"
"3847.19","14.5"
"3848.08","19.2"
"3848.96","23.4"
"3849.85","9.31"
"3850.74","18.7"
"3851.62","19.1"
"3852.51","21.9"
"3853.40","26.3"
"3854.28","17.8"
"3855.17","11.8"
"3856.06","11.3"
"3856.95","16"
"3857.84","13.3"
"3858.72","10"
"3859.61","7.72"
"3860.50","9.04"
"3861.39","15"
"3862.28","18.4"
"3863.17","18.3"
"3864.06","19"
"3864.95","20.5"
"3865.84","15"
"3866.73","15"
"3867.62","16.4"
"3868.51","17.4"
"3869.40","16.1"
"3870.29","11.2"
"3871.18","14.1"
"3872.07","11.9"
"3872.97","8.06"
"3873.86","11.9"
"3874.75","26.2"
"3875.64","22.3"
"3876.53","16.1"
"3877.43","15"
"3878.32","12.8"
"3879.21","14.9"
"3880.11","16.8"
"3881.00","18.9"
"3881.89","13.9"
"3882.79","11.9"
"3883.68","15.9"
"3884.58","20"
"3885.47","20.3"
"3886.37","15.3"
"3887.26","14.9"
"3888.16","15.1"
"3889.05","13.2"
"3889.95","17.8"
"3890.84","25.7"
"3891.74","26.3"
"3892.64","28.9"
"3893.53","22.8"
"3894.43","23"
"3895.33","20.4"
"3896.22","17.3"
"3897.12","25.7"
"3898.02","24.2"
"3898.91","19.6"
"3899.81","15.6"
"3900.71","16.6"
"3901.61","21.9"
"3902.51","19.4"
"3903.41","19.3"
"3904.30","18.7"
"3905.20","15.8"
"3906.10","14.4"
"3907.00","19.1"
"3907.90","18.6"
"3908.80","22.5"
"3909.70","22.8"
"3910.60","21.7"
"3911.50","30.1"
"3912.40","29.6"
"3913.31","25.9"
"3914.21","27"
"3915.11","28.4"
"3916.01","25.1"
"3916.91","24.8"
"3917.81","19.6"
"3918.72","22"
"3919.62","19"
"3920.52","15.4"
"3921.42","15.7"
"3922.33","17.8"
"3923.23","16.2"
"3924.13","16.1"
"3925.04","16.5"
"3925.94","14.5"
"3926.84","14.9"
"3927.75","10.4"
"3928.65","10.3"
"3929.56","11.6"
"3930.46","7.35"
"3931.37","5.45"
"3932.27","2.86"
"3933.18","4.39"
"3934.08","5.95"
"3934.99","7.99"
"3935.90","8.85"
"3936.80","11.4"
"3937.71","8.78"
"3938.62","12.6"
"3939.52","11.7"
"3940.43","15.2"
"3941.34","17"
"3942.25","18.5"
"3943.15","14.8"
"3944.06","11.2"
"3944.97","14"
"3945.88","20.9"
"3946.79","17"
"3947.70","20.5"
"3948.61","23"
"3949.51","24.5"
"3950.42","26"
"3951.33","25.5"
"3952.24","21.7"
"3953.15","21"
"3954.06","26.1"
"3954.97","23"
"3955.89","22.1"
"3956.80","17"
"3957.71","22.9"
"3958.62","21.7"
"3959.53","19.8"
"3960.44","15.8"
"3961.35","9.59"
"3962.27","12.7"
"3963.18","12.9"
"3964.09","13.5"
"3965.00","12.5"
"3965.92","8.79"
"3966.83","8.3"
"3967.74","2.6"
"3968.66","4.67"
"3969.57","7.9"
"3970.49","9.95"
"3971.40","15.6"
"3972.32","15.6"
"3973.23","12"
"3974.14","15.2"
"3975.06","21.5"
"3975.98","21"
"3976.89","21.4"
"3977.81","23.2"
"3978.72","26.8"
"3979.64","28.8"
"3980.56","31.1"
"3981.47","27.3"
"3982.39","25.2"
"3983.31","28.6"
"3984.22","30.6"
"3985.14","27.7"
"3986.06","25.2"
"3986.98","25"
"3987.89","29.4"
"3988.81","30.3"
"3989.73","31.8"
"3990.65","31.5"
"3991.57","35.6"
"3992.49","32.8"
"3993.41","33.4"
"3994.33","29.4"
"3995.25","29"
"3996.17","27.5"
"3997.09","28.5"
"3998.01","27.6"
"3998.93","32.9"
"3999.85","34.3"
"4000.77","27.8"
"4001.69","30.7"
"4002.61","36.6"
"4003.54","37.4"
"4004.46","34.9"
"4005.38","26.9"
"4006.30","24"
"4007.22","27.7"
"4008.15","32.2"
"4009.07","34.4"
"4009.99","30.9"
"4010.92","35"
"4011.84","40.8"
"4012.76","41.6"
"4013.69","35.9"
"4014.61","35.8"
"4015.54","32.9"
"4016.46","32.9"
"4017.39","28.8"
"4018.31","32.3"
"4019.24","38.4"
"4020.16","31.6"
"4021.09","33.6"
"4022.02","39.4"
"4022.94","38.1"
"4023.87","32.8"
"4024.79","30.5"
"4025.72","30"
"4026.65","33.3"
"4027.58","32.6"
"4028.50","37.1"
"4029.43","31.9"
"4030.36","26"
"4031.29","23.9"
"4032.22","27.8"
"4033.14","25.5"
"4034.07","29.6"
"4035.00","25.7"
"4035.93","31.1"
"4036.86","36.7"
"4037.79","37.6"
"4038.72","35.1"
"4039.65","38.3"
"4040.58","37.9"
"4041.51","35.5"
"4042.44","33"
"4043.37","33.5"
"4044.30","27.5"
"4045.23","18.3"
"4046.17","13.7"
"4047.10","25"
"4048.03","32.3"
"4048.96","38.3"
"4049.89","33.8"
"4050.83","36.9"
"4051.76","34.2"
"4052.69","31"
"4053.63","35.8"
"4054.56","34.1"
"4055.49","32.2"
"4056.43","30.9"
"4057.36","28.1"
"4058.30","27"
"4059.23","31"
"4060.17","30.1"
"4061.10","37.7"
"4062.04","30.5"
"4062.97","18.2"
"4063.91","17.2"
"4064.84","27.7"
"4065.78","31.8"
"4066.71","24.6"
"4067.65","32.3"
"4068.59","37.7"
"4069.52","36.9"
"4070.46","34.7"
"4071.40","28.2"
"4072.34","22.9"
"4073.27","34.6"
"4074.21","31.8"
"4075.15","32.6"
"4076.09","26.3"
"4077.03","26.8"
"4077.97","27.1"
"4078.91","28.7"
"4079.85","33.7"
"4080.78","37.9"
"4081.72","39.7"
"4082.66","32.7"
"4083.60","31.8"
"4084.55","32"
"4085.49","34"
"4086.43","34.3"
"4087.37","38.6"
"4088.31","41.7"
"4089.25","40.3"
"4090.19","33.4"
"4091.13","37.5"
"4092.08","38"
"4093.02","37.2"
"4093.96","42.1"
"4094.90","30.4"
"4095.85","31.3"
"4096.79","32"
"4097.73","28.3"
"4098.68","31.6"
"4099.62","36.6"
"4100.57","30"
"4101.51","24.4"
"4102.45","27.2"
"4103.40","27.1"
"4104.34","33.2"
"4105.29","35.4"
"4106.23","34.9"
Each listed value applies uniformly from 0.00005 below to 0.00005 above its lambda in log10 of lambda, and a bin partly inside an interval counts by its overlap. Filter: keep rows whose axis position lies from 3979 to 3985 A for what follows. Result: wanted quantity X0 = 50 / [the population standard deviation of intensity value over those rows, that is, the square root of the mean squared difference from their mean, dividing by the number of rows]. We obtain 25.2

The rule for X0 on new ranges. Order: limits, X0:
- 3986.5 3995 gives 17.6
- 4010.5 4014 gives 17.2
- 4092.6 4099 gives 11.4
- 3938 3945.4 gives 21.0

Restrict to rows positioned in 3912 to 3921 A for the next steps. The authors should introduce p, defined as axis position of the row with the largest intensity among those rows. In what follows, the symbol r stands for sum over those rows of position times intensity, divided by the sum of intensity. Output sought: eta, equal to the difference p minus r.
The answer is -3.6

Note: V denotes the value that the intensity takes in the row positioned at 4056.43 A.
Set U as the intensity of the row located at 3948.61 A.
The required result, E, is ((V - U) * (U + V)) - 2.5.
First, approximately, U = 23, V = 30.9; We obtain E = 423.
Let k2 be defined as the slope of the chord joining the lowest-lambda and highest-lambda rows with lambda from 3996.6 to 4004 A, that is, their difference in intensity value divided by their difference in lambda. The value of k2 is 1.4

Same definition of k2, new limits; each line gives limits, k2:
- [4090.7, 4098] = -1.4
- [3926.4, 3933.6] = -1.7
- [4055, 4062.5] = -0.3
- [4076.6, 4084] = 0.8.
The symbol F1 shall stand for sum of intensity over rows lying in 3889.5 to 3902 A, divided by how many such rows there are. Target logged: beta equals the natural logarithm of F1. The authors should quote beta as 3.1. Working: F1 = 22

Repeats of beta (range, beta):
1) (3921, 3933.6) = 2.5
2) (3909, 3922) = 3.2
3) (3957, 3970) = 2.5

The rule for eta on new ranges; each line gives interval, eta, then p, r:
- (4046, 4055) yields -1.8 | 4048.96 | 4050.7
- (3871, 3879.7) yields -0.6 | 3874.75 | 3875.4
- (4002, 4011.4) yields -3.2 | 4003.54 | 4006.7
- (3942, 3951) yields 3.6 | 3950.42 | 3946.8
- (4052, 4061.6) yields 4.2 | 4061.10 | 4056.9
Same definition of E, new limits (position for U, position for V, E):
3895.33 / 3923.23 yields -156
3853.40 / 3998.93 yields 388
